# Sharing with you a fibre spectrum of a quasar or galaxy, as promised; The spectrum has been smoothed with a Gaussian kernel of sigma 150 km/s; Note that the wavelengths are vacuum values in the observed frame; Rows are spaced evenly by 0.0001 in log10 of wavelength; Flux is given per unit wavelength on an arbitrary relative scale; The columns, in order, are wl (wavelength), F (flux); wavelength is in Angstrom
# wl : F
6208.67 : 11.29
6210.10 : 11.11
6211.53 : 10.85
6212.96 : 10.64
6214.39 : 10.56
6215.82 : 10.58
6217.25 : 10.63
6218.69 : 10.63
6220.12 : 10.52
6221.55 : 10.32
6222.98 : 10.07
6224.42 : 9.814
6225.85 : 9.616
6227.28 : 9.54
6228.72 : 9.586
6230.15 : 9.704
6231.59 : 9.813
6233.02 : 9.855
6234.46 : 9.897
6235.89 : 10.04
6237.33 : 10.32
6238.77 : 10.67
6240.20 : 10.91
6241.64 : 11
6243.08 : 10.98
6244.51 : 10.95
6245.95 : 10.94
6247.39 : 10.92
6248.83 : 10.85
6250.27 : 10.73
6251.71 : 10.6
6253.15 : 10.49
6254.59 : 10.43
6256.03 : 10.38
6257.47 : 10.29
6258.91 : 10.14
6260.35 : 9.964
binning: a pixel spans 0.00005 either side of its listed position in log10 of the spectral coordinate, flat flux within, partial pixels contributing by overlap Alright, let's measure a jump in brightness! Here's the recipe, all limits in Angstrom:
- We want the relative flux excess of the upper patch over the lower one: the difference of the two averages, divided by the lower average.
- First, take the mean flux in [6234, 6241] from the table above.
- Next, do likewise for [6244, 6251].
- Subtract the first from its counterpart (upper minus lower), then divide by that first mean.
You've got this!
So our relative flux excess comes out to 0.05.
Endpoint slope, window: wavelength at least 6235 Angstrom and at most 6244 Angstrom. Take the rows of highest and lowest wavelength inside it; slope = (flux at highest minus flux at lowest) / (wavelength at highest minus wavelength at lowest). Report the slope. 0.13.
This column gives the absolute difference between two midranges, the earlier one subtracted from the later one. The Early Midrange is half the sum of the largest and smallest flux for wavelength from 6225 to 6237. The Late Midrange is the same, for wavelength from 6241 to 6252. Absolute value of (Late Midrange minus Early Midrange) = 1.01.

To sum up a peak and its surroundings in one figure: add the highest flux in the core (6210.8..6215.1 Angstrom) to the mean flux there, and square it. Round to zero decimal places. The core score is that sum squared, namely 464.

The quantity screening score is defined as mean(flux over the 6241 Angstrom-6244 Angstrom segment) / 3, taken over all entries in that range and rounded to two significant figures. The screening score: 3.7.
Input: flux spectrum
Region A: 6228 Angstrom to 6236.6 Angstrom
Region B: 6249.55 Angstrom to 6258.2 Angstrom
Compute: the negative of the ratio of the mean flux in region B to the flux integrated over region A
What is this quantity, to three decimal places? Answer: -0.124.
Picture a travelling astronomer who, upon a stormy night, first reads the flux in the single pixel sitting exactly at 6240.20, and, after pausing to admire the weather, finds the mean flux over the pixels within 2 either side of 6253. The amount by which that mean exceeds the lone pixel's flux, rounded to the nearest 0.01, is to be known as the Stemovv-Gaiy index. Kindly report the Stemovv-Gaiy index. -0.40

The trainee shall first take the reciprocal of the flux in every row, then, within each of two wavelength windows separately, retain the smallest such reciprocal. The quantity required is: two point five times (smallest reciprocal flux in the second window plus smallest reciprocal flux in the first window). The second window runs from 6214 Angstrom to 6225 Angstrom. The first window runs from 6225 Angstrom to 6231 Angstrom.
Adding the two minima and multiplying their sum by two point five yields 0.493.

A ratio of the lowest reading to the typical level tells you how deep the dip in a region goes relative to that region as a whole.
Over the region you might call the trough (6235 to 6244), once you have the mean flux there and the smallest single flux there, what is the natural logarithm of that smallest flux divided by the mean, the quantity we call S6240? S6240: -0.059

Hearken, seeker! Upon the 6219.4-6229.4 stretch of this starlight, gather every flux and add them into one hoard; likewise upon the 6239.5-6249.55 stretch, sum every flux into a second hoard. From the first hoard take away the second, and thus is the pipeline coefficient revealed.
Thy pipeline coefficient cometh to -7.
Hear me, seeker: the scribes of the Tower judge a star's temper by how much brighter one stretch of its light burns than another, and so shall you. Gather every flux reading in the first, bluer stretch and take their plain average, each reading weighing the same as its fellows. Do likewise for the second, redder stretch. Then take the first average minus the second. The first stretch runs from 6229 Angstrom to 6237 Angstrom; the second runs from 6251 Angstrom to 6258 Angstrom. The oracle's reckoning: -0.6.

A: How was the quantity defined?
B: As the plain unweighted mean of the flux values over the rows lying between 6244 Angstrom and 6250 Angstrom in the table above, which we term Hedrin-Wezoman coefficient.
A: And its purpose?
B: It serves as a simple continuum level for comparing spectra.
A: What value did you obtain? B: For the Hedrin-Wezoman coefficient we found 10.9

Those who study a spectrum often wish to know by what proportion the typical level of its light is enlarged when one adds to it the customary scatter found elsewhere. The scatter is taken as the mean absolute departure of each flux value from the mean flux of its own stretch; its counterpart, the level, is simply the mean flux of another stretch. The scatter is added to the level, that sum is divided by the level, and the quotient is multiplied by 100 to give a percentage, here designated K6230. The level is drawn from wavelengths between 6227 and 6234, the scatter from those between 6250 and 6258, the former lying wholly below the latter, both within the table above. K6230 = 101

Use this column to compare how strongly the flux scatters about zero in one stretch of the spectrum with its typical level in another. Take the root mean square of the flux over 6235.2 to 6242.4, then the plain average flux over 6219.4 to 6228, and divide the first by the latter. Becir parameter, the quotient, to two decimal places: 1.06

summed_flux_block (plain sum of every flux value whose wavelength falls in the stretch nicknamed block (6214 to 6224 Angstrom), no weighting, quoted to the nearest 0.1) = 73.3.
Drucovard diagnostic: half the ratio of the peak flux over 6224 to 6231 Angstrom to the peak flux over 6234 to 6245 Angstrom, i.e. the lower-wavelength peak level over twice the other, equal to 0.446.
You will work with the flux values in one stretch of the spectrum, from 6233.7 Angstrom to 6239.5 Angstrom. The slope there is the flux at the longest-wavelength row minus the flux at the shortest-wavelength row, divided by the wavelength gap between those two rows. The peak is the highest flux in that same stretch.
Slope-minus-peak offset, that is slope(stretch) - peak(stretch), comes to -10.5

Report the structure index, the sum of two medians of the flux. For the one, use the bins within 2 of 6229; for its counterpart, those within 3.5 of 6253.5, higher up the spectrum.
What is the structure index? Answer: 20.1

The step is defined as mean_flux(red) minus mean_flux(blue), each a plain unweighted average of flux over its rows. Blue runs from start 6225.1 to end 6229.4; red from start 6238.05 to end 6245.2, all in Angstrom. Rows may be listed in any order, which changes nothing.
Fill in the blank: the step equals 1.3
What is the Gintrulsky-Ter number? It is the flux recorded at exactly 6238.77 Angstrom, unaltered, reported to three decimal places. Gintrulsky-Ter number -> 10.670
